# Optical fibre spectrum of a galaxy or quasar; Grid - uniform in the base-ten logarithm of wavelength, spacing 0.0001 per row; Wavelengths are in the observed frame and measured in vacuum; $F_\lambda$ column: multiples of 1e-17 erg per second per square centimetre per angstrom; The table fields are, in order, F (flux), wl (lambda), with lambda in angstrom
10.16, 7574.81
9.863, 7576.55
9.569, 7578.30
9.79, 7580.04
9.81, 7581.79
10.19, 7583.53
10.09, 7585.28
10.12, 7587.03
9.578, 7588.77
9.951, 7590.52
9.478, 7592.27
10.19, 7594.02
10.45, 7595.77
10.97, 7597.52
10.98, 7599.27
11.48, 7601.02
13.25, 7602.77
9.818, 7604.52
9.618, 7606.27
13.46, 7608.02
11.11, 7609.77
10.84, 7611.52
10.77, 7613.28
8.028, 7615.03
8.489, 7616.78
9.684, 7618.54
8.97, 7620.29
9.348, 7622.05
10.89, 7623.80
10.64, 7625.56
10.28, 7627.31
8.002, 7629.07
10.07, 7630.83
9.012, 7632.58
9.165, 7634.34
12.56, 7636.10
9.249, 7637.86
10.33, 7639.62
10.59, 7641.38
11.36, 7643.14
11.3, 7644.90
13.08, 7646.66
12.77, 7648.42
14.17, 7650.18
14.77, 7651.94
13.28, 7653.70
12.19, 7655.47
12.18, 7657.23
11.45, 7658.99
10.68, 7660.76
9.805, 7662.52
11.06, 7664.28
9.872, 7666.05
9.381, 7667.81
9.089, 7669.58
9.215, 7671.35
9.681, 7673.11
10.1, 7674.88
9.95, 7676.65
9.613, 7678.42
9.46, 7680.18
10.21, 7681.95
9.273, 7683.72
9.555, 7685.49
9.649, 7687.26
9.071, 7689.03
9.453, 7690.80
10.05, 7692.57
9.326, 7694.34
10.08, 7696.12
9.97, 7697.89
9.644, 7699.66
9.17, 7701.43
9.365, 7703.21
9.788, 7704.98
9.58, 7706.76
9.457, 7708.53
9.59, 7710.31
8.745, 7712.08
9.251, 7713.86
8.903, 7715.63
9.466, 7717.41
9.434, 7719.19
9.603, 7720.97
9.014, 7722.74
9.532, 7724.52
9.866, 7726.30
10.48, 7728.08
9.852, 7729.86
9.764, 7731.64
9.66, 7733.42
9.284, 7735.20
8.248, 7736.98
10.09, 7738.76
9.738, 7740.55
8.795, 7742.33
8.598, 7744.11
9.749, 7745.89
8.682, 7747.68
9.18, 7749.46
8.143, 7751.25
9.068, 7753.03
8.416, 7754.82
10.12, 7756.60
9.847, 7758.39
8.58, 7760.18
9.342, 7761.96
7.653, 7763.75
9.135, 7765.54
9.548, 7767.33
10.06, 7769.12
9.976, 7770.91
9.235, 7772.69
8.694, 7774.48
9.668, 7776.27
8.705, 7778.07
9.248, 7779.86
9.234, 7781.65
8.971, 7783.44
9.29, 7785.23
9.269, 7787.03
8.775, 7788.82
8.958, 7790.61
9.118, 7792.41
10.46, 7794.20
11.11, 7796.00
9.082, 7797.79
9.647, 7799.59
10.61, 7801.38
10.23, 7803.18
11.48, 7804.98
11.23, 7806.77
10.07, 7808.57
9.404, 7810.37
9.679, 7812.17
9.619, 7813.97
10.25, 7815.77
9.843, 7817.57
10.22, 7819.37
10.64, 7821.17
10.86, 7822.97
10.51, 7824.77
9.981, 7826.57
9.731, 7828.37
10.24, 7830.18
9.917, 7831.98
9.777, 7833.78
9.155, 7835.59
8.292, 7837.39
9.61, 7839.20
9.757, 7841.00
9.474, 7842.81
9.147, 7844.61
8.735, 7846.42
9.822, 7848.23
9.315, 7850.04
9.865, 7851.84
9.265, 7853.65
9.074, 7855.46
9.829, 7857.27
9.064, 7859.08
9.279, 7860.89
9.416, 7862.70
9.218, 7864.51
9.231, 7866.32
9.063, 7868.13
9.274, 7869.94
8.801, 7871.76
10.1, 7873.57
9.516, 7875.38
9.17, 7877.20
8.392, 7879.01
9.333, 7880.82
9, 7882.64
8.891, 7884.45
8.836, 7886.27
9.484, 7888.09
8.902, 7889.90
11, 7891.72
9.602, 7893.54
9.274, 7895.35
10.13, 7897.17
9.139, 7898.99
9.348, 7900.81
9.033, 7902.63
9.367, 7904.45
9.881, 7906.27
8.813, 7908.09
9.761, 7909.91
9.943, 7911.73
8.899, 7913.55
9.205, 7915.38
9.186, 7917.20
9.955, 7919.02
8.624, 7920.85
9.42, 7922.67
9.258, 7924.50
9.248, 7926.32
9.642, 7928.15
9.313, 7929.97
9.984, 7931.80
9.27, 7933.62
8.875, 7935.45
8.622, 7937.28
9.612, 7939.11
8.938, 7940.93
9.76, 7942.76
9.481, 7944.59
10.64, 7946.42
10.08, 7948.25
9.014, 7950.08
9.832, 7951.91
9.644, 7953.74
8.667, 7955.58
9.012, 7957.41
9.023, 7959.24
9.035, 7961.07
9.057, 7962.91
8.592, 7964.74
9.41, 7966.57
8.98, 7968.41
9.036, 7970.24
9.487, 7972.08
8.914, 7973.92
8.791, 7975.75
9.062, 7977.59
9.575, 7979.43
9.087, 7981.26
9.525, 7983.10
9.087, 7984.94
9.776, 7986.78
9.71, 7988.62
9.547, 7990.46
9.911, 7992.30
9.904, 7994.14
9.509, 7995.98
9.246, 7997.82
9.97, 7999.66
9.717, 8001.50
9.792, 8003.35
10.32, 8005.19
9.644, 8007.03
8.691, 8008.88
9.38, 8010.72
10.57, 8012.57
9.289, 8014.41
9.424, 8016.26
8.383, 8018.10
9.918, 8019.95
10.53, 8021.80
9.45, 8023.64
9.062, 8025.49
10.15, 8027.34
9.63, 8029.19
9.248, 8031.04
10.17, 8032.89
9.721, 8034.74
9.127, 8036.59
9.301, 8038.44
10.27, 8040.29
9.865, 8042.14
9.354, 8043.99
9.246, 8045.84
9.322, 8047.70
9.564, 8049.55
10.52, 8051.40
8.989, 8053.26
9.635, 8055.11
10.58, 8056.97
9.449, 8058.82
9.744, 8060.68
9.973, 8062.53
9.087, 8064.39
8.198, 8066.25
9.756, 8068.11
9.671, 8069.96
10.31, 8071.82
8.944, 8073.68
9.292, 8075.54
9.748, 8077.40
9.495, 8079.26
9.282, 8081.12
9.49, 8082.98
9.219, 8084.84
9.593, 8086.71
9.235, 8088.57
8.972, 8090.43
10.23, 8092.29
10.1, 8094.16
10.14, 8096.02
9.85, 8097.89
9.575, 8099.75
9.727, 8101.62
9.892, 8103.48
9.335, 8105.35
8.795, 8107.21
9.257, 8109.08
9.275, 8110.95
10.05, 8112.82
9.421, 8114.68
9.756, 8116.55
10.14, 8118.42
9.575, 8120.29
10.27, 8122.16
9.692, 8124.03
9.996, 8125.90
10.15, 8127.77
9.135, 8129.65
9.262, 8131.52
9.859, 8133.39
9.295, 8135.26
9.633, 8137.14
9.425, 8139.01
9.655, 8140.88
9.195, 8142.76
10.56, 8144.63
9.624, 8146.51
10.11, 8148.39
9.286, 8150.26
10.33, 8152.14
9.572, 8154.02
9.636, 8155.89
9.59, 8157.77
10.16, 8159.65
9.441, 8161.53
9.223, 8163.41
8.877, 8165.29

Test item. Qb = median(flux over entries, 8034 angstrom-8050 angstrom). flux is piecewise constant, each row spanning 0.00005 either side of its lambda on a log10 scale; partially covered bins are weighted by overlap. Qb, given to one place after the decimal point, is 9.4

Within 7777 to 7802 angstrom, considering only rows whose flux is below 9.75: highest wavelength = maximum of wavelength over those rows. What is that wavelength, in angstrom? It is 7799.59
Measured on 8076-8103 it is 8101.62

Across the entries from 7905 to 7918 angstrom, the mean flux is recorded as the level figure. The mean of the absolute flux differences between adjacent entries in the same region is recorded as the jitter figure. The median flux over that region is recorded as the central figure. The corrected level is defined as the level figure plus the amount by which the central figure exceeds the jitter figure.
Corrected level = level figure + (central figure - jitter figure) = 18.0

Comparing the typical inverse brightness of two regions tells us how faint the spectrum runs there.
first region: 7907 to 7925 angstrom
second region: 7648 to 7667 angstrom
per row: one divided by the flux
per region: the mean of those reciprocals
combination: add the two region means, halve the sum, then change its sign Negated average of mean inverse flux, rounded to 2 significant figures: -0.096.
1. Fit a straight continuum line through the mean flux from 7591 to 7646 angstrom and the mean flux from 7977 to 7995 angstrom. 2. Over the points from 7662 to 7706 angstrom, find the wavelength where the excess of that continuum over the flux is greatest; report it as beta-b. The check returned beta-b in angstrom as 7669.58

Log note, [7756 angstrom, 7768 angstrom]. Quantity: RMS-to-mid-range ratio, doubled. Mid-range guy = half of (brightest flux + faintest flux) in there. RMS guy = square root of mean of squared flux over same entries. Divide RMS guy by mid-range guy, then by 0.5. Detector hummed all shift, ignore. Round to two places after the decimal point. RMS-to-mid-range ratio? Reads 2.07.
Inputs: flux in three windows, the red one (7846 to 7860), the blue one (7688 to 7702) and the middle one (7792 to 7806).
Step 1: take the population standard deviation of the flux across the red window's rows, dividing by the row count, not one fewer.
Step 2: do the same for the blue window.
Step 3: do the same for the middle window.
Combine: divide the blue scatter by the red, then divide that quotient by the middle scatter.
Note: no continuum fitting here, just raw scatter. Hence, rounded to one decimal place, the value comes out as 1.2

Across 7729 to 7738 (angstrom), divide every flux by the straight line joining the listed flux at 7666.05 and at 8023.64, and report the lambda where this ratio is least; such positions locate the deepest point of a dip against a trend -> 7736.98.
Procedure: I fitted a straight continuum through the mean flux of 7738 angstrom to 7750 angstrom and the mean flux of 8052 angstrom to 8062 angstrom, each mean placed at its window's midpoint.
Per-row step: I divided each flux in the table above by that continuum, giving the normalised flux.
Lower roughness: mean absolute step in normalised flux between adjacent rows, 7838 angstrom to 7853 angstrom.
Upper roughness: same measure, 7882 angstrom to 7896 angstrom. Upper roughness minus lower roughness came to 0.03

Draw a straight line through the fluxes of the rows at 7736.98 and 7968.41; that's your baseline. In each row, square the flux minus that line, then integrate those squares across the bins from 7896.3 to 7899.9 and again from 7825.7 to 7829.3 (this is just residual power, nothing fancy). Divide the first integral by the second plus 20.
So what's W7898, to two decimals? 0.14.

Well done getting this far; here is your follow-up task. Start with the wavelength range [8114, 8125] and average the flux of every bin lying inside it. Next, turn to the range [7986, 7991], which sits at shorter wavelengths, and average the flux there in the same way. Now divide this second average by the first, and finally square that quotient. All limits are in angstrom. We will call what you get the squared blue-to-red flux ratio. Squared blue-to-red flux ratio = 0.97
